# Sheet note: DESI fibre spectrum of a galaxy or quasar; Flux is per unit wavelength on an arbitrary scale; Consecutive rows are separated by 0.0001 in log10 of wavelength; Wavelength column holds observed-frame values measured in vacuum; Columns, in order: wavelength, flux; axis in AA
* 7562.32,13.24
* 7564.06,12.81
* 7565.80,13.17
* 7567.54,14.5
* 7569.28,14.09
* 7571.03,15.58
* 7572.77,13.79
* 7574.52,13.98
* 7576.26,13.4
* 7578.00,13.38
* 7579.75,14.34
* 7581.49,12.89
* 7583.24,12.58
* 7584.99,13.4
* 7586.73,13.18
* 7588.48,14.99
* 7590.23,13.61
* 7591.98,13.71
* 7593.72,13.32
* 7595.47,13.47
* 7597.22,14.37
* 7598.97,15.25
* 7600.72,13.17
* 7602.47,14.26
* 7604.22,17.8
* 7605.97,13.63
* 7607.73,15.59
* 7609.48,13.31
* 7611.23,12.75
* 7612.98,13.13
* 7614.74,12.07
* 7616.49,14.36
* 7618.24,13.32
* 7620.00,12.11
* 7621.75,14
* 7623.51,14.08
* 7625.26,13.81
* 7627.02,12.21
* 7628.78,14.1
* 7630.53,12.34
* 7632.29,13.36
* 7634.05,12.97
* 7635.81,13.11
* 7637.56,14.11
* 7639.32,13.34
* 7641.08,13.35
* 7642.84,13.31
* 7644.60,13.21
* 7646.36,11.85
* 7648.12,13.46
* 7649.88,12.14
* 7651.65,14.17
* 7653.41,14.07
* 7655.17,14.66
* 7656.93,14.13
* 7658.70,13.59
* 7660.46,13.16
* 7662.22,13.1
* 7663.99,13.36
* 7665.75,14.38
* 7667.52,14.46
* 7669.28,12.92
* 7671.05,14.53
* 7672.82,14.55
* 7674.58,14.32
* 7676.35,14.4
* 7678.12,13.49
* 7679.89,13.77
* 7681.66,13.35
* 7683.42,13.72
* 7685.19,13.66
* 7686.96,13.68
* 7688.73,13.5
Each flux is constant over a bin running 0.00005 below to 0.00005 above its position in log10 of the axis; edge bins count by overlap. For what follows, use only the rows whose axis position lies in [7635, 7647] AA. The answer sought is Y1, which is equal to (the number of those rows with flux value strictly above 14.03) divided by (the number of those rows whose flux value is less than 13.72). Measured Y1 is 0.2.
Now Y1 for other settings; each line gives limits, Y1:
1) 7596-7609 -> 2.5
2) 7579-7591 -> 0.4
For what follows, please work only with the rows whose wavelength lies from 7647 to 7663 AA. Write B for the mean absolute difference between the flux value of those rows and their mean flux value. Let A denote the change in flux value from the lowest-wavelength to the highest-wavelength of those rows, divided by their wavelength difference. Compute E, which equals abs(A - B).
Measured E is 0.60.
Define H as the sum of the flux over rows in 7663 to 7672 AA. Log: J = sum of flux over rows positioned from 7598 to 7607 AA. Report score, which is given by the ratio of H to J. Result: 0.94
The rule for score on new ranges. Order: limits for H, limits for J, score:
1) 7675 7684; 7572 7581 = 1.00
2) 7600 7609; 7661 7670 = 1.09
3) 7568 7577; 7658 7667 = 1.05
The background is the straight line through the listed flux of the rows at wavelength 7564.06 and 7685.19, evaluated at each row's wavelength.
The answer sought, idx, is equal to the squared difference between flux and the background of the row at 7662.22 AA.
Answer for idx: 0.2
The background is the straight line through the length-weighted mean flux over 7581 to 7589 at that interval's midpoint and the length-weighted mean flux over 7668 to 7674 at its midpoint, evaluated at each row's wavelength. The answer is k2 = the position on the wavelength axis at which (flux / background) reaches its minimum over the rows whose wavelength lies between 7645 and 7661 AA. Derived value 7646.36 AA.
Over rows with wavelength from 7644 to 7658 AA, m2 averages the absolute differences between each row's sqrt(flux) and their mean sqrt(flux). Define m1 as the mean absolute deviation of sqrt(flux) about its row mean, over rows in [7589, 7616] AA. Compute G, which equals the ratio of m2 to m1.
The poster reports 0.8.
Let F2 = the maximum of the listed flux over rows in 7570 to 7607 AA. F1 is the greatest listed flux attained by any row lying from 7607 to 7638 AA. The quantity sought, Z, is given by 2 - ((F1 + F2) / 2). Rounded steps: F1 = 15.59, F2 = 17.8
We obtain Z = -14.7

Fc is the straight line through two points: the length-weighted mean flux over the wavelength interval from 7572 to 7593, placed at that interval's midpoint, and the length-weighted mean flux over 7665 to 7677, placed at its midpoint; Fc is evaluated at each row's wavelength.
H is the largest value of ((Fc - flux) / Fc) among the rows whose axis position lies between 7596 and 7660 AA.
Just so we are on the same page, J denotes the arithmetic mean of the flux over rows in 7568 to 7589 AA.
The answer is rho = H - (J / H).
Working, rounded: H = 0.156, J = 13.8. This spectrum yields -88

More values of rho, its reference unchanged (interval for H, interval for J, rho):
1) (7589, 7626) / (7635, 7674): -107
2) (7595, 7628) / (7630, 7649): -103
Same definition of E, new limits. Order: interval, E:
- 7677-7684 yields 0.12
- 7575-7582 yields 0.52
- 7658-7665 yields 0.22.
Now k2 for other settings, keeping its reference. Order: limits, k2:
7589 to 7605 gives 7600.72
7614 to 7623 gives 7614.74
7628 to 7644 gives 7630.53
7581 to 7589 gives 7583.24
